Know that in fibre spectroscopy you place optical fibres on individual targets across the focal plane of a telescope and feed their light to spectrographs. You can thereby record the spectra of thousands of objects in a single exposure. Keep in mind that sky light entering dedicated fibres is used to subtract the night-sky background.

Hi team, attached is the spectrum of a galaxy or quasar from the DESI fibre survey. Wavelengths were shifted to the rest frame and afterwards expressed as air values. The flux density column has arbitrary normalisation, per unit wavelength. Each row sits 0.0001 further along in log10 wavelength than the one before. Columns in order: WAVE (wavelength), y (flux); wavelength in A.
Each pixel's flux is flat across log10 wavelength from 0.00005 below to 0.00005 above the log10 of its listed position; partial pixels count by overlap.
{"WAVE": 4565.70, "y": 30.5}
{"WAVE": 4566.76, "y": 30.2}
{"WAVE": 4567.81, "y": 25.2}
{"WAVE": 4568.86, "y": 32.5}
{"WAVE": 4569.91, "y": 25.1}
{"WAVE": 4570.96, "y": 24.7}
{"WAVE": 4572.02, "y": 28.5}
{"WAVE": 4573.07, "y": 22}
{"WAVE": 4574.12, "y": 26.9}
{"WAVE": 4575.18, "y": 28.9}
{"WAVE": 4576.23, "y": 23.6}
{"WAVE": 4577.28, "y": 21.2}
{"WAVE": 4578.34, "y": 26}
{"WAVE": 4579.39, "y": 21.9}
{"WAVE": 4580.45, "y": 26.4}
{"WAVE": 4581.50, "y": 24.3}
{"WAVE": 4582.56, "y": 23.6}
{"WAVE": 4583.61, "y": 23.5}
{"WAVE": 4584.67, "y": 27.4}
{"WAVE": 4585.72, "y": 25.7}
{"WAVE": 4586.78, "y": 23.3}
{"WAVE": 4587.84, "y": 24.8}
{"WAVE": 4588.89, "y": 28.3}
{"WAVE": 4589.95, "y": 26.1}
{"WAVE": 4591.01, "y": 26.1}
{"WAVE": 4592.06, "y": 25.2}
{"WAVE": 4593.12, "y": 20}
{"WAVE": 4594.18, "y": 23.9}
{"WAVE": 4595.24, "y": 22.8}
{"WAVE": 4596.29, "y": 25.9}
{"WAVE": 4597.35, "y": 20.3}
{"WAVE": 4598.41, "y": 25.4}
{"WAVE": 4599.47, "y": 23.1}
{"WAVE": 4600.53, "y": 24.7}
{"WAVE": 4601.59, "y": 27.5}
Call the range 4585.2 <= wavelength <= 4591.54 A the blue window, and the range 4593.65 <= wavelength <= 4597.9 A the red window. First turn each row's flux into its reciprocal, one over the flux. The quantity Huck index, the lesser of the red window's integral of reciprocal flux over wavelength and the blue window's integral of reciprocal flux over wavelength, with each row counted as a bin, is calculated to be 0.18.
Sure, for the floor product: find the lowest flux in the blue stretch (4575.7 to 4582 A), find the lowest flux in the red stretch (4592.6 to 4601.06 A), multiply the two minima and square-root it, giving 20.6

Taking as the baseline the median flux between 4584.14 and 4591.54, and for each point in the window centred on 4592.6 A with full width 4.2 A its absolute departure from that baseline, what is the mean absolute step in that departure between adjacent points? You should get 3.3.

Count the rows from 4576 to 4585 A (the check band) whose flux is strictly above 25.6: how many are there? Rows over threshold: 3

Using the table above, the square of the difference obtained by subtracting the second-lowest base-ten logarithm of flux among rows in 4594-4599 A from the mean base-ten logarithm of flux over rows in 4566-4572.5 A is 0.0067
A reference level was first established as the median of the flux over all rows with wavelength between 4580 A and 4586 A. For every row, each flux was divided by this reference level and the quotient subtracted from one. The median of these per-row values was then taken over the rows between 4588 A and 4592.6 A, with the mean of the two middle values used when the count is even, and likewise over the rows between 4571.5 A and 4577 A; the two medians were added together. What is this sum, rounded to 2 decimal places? -0.12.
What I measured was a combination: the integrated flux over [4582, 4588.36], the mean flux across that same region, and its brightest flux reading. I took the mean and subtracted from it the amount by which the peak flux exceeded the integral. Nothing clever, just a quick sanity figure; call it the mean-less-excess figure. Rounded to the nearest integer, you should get 154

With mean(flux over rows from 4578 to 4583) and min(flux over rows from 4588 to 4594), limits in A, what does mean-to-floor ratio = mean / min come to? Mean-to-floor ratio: 1.22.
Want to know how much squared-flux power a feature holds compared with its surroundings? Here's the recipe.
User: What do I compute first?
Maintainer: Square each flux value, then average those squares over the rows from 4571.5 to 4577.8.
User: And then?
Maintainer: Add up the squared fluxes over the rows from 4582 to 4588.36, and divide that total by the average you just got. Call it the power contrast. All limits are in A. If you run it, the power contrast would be 5.7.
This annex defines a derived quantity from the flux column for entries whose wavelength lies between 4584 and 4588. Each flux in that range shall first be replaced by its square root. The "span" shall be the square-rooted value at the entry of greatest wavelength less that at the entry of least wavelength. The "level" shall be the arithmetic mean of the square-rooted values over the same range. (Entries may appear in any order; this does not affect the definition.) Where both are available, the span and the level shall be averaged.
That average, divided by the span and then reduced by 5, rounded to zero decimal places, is -14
